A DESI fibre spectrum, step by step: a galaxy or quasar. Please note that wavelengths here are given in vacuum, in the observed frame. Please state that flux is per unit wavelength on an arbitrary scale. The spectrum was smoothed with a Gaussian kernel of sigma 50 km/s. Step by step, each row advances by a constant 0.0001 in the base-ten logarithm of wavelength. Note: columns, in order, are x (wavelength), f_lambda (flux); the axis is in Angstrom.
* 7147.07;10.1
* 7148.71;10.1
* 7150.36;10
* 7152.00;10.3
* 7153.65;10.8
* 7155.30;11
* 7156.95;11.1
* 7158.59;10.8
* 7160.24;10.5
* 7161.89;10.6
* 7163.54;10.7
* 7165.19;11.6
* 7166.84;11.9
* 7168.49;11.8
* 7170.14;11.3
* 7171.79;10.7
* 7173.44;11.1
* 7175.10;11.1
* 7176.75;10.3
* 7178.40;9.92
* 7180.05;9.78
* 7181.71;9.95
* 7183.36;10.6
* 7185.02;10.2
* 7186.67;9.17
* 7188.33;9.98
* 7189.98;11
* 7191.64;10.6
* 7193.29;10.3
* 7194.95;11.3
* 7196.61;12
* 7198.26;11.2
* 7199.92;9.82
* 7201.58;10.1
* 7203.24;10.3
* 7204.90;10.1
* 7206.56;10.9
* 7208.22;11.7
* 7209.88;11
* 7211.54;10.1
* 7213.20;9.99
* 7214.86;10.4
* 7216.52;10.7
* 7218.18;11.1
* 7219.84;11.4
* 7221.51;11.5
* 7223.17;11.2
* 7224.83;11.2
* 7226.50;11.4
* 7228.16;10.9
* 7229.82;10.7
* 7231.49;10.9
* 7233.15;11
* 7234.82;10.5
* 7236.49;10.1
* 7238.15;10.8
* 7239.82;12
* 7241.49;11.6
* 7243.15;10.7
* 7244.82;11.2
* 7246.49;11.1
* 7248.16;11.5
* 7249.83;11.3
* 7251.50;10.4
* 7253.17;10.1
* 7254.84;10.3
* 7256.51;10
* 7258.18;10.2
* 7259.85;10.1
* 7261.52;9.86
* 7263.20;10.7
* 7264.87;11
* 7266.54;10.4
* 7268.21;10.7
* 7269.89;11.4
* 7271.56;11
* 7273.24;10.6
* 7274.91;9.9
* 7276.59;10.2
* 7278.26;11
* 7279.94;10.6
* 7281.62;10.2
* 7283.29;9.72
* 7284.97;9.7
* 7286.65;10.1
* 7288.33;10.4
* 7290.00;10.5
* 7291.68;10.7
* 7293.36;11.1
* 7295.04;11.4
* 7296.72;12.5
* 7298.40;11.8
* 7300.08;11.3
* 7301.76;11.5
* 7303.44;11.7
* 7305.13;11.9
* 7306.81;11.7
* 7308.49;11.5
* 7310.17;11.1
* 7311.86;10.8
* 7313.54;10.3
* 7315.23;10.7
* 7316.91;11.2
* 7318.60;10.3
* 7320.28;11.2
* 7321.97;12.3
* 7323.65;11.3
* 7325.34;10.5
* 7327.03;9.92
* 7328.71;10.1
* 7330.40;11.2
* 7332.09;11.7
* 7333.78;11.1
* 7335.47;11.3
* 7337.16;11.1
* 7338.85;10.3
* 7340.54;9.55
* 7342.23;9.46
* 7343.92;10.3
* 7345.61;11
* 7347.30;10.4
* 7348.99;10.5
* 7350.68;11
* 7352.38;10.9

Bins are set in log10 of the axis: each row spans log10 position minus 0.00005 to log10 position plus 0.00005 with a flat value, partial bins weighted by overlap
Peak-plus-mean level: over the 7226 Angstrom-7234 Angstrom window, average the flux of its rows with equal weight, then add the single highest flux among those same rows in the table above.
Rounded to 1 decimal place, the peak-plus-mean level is 22.4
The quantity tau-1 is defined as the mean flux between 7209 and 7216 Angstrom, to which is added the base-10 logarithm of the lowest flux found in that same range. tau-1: 11.4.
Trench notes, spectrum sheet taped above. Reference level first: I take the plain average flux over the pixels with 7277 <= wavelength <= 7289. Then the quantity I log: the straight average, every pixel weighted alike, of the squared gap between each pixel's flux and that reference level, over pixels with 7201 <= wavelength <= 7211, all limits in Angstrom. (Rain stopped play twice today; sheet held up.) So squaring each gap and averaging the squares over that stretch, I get 0.5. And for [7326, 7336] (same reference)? 0.8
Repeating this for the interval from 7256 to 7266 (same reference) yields 0.2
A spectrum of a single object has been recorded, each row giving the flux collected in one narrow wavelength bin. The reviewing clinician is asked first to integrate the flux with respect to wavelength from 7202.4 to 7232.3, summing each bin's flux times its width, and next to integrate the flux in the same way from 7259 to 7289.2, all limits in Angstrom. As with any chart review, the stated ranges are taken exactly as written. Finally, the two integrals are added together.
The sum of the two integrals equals 639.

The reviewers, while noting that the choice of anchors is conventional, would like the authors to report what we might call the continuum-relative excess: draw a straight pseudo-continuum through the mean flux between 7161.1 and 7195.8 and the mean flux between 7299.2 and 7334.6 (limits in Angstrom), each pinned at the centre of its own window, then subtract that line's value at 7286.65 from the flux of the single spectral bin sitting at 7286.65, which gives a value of -0.9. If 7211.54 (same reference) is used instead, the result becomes -0.7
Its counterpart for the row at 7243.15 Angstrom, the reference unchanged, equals -0.2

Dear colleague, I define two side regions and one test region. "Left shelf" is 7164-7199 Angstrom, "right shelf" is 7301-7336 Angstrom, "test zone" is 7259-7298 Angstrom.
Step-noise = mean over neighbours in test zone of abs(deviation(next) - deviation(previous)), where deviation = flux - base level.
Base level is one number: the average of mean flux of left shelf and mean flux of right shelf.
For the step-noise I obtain 0.44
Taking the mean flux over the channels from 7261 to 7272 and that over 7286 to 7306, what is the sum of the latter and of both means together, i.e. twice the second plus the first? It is 33.2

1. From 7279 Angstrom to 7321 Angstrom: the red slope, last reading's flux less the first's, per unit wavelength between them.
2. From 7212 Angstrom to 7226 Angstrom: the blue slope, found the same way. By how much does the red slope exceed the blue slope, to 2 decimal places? -0.09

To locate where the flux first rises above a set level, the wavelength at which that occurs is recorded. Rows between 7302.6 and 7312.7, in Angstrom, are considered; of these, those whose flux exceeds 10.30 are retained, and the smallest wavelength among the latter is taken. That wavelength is 7303.44 Angstrom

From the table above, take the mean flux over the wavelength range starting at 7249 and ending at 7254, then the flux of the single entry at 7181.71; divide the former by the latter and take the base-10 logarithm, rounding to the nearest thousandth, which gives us 0.027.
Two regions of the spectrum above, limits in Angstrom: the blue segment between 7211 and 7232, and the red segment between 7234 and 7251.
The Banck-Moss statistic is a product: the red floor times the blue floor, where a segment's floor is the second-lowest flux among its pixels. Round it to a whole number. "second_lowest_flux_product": 106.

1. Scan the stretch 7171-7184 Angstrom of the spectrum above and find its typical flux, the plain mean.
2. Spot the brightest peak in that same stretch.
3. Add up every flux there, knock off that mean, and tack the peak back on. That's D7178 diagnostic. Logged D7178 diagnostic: 84.1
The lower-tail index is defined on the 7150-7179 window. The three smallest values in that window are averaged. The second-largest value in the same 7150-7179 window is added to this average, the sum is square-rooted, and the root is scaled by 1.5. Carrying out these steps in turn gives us 7.02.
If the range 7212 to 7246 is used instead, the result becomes 7.00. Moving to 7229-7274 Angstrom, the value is 6.97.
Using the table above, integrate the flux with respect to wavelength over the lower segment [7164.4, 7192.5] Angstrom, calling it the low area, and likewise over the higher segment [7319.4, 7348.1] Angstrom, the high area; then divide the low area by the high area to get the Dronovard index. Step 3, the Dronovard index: 0.97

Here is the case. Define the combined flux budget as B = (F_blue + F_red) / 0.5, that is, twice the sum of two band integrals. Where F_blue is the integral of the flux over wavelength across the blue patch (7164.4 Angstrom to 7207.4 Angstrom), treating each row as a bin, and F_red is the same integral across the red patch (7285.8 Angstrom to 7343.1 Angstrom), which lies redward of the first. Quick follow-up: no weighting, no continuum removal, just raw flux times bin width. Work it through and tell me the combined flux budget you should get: 2175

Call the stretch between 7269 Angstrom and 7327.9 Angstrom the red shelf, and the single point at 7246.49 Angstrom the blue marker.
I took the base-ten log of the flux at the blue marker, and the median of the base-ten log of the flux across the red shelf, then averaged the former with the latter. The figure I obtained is 1.04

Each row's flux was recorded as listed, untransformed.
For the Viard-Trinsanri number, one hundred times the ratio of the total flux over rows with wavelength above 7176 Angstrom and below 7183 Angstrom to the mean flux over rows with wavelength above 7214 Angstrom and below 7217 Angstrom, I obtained 379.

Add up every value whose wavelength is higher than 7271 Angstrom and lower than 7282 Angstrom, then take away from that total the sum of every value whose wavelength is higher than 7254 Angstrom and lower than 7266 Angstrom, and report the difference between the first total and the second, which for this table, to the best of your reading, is 1.3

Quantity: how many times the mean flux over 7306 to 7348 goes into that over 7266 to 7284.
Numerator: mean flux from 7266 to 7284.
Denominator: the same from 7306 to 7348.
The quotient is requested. 0.97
